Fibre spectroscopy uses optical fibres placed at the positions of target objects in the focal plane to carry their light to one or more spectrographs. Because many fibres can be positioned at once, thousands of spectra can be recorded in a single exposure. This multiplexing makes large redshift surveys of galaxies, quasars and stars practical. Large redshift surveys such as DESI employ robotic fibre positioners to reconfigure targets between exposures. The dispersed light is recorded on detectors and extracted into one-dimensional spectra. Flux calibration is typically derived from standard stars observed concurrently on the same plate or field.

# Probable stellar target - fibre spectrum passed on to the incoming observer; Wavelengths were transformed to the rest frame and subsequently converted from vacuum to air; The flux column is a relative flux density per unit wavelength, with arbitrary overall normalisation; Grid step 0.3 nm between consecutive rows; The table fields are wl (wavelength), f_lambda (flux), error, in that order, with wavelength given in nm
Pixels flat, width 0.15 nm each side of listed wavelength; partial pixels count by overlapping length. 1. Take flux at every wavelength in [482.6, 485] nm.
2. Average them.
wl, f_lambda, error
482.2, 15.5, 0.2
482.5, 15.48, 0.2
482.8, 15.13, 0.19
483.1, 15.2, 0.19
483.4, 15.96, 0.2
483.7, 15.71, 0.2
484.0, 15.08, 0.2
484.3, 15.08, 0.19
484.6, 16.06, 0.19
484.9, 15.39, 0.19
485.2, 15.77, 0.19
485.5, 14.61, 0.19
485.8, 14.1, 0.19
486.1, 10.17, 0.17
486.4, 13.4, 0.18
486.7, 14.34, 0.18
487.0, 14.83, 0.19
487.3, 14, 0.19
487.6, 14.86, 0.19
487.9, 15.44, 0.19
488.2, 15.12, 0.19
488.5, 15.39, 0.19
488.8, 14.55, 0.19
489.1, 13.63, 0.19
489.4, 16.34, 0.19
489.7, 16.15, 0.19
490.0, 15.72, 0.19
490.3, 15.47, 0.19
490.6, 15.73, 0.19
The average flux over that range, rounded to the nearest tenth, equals 15.5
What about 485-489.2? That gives 14.3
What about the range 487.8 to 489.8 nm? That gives 15.2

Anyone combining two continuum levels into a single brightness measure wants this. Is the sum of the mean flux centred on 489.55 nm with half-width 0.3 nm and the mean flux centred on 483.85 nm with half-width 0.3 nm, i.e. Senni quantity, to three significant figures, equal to 31.6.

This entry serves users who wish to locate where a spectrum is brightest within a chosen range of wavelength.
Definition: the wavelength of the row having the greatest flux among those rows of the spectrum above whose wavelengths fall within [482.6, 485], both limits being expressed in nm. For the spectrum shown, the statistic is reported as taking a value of 484.6 nm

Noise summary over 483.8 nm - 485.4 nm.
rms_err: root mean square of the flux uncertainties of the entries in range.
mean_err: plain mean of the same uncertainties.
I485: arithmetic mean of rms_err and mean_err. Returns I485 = 0.192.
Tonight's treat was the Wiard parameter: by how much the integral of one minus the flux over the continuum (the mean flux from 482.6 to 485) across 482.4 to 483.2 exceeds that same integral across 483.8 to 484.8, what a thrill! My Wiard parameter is 0.01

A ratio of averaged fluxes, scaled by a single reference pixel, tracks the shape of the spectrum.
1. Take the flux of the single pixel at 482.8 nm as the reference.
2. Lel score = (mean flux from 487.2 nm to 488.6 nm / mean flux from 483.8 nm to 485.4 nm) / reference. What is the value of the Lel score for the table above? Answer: 0.064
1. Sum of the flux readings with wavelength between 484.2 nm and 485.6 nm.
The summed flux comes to 77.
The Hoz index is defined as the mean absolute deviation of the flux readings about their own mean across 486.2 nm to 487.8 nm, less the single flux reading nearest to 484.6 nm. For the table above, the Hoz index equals -15.6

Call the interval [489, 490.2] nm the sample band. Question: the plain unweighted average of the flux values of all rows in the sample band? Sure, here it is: 15.5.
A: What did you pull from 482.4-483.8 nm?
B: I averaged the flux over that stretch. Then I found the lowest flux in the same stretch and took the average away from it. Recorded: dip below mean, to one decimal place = -0.4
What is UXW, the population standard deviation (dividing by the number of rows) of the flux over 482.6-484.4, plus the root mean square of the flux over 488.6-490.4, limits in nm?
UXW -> 15.7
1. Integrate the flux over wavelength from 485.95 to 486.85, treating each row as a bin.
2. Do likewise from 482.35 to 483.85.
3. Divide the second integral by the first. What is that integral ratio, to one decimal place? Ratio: 2.0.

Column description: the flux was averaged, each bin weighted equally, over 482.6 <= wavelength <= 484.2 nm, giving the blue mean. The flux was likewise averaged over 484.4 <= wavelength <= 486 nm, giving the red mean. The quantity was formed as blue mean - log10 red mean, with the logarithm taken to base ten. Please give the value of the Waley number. 14.2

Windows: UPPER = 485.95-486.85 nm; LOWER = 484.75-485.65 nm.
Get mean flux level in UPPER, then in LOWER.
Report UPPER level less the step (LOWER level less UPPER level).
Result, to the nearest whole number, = 10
